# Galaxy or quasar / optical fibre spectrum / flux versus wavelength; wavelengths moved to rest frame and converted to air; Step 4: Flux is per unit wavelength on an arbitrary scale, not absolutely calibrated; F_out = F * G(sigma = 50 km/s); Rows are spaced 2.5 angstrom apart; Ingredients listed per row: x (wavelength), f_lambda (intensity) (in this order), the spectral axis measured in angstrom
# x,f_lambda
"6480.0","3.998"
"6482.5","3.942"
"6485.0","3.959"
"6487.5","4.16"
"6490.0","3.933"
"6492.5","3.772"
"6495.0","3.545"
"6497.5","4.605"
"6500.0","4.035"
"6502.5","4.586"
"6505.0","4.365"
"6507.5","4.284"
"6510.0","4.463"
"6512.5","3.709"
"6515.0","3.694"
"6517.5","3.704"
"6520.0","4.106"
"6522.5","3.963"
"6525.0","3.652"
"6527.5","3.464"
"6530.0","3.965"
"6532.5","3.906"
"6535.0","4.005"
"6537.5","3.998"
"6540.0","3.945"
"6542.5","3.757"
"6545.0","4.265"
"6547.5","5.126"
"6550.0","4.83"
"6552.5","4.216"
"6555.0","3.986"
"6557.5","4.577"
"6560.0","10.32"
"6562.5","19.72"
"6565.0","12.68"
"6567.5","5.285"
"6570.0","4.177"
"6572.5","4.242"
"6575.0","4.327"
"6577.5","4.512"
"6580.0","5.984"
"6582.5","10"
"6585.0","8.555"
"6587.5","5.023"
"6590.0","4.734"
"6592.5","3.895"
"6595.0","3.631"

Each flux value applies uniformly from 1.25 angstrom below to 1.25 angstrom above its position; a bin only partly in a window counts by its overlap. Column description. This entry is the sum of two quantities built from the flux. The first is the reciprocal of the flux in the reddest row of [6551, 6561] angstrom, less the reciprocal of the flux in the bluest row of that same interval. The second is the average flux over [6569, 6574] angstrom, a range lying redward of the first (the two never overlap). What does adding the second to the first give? 4.1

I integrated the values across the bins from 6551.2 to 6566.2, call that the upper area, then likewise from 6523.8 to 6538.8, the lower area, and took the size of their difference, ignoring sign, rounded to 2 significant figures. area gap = 81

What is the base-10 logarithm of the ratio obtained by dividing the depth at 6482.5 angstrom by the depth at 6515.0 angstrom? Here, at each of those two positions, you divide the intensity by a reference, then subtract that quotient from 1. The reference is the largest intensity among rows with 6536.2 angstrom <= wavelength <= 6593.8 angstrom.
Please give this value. -0.01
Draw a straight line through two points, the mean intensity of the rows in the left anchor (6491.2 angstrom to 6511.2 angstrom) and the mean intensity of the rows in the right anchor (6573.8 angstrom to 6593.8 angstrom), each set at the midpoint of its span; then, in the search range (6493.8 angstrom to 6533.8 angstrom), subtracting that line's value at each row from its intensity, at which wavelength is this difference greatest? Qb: 6497.5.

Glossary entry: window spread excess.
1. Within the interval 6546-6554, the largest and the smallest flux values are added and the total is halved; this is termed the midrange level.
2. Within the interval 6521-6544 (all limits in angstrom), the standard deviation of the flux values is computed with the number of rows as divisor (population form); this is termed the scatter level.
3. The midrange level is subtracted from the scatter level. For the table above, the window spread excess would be -4.5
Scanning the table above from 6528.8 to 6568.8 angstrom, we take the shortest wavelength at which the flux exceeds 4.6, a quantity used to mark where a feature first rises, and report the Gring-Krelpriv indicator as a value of 6547.5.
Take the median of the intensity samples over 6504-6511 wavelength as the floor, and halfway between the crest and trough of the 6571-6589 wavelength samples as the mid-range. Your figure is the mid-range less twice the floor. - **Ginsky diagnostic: -1.6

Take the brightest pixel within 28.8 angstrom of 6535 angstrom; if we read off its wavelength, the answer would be 6562.5 angstrom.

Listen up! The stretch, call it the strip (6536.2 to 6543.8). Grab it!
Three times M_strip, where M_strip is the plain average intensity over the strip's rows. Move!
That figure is 11.7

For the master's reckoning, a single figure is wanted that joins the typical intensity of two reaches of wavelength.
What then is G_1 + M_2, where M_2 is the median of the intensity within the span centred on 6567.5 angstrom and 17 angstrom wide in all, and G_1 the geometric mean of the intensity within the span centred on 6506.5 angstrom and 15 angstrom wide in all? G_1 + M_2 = 9.5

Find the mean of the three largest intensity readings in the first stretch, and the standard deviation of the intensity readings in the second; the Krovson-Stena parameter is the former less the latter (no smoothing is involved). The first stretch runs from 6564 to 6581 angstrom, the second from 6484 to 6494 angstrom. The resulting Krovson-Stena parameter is 7.8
